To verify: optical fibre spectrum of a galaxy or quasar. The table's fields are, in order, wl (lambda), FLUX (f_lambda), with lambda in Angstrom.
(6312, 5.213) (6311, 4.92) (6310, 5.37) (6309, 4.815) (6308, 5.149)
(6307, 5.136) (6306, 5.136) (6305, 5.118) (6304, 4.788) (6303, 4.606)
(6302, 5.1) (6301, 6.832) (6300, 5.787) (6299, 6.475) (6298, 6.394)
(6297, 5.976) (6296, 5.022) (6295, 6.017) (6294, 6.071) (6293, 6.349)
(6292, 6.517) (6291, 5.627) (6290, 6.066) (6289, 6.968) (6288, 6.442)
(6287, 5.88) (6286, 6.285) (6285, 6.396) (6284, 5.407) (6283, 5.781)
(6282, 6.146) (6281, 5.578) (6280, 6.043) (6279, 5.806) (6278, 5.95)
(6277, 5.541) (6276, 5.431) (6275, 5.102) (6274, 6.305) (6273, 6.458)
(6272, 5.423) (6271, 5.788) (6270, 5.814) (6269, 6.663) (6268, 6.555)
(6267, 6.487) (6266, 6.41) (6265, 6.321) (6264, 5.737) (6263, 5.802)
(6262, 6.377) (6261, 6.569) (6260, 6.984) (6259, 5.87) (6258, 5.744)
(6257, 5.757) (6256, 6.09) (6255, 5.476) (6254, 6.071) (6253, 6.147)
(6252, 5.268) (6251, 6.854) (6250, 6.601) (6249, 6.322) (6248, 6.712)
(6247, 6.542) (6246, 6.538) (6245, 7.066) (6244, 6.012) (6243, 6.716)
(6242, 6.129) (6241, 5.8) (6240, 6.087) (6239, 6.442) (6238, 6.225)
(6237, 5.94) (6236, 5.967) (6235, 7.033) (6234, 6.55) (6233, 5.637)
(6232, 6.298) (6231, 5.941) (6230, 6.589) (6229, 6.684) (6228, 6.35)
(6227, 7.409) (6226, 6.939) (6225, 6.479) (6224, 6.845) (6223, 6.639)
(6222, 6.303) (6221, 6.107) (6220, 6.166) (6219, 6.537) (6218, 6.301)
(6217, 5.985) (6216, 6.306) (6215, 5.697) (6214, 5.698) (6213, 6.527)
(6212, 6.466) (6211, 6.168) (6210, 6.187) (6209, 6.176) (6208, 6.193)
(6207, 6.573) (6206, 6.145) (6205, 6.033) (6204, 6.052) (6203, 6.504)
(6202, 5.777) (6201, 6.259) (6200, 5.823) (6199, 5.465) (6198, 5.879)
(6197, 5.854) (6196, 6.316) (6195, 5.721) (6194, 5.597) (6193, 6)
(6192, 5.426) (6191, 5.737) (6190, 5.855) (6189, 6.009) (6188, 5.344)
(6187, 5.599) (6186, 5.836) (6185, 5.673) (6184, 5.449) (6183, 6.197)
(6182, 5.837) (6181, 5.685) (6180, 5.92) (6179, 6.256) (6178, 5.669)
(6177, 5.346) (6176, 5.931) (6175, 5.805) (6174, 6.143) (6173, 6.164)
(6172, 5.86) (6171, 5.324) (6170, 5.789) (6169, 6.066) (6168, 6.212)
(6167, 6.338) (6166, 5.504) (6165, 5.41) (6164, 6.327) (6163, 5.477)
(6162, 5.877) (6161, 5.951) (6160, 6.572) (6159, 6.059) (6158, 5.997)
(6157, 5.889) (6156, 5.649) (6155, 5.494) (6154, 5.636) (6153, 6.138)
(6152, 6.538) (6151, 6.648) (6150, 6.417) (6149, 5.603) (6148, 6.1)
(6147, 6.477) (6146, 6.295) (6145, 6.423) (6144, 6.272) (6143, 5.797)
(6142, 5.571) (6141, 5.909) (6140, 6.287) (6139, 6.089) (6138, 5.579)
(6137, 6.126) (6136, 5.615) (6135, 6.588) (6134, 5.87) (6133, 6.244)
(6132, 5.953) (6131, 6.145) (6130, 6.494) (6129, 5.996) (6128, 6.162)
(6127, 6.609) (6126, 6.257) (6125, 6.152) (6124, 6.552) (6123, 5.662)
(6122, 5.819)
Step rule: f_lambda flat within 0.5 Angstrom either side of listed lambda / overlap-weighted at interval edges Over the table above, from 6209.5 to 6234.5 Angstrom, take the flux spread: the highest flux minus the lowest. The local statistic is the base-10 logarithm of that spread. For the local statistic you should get 0.25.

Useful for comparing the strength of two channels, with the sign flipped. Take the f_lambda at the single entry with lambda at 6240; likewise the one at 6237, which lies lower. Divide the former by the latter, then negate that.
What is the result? -1.02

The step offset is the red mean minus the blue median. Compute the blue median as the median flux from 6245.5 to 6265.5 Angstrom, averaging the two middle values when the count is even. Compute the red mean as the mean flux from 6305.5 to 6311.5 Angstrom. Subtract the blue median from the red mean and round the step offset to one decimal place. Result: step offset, -1.1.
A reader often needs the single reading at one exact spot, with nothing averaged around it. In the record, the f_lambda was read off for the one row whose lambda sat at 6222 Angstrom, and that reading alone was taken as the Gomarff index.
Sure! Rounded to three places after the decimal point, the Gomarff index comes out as 6.303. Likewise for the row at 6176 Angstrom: 5.931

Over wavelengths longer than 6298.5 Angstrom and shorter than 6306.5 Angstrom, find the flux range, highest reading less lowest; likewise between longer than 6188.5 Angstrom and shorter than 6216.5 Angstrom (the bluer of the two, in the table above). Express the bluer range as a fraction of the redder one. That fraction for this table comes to 0.5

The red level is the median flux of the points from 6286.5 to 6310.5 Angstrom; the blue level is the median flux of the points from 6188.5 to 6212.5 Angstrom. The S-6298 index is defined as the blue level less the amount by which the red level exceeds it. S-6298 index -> 6.21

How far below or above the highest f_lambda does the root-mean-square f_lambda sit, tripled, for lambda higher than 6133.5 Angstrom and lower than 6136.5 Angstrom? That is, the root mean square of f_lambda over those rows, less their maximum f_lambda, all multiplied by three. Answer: -1.6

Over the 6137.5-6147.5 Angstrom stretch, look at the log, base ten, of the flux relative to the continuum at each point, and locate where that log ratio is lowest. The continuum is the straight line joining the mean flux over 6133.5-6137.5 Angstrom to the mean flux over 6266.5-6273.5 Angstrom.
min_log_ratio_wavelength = 6142 Angstrom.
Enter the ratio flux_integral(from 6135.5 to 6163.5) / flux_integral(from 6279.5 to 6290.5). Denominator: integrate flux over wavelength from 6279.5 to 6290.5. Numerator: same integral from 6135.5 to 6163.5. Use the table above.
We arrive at 2.5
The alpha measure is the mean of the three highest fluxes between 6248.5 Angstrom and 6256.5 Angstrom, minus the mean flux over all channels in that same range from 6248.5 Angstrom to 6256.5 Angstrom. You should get 0.489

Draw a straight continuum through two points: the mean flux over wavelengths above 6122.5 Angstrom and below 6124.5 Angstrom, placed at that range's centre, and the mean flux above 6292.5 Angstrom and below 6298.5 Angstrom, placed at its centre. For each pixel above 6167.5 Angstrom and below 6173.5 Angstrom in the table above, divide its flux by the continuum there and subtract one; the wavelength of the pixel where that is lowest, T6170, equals 6171 Angstrom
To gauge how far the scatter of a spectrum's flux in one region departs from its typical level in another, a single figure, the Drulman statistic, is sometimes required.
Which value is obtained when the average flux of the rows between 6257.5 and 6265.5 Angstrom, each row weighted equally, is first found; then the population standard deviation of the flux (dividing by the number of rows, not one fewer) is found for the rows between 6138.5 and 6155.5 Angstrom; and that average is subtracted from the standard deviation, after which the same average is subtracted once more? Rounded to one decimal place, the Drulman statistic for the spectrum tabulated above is -12.0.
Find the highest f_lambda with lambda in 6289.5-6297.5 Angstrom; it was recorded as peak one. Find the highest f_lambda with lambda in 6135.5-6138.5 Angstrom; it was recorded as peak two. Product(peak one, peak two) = 39.9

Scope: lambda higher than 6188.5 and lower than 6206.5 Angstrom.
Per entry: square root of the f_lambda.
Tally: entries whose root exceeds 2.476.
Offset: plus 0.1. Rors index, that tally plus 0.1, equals 4.1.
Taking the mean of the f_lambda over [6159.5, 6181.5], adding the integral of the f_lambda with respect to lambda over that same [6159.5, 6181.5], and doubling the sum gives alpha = 271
